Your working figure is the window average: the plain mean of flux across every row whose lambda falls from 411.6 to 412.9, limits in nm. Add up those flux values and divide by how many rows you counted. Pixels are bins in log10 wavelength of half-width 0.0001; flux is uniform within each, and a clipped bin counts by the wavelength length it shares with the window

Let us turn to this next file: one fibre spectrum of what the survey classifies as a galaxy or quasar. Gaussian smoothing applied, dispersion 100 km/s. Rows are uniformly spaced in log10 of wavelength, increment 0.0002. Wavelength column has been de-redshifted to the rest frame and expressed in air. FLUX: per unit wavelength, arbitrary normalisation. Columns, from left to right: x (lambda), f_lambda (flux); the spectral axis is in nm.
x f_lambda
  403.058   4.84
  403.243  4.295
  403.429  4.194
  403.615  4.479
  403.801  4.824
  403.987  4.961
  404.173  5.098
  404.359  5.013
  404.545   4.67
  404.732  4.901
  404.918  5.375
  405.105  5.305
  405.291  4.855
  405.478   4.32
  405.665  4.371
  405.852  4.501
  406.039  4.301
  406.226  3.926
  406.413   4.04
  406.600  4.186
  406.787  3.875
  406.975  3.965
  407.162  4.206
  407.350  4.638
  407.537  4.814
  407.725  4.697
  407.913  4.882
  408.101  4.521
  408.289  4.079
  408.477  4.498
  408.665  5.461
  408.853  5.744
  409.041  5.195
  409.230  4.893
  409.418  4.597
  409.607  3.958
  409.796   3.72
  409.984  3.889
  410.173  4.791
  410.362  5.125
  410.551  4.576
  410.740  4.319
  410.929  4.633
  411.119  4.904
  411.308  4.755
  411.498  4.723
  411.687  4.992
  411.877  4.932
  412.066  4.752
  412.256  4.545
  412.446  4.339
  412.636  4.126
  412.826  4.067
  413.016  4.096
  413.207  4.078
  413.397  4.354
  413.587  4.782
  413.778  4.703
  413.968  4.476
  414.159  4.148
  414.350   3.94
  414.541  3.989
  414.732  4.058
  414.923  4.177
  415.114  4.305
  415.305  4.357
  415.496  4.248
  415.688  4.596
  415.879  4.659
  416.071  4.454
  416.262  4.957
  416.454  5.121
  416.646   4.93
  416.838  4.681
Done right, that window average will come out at 4.54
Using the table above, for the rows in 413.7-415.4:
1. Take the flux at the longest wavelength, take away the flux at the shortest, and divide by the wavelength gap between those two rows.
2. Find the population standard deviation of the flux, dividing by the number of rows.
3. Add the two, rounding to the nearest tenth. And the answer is 0.0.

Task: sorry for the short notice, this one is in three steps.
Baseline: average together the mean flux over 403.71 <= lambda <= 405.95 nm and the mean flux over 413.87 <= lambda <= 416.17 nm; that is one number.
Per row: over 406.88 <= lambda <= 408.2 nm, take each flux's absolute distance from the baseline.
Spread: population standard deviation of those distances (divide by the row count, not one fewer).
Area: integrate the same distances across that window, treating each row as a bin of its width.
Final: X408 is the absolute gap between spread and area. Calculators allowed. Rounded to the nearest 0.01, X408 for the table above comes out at 0.15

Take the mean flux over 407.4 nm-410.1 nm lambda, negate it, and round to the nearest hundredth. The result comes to -4.64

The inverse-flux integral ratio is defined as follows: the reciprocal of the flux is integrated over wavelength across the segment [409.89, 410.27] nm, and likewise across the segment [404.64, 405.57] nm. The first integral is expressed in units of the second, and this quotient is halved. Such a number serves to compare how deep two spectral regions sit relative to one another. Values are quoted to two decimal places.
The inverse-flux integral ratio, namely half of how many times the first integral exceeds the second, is 0.23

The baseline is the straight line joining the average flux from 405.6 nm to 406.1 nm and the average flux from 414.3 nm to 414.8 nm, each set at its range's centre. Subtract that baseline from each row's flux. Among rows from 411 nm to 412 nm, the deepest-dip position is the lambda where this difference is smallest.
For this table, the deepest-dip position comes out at 411.498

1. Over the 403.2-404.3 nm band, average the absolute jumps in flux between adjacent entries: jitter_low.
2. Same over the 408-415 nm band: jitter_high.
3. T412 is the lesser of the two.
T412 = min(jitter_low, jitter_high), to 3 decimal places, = 0.201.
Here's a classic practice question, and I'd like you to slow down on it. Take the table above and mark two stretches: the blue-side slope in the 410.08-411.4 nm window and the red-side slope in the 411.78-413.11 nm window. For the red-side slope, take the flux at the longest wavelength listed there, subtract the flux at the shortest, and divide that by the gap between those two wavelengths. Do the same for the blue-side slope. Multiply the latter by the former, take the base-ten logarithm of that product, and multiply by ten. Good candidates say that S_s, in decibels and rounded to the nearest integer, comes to -16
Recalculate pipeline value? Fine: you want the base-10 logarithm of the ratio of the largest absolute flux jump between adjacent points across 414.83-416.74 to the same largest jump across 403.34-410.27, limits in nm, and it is -0.28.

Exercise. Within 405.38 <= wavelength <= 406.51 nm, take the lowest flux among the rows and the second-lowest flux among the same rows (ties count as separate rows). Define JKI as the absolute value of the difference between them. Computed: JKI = 0.11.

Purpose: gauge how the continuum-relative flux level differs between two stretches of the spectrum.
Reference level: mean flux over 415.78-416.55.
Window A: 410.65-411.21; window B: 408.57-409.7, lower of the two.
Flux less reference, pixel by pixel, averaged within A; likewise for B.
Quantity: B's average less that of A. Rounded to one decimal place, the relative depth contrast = 0.4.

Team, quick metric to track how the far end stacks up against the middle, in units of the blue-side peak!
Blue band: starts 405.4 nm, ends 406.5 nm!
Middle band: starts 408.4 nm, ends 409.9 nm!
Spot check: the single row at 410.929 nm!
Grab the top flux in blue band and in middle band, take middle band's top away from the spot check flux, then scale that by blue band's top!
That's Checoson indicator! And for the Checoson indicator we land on -0.25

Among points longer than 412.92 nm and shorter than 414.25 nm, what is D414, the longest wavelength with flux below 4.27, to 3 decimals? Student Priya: 414.159 nm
